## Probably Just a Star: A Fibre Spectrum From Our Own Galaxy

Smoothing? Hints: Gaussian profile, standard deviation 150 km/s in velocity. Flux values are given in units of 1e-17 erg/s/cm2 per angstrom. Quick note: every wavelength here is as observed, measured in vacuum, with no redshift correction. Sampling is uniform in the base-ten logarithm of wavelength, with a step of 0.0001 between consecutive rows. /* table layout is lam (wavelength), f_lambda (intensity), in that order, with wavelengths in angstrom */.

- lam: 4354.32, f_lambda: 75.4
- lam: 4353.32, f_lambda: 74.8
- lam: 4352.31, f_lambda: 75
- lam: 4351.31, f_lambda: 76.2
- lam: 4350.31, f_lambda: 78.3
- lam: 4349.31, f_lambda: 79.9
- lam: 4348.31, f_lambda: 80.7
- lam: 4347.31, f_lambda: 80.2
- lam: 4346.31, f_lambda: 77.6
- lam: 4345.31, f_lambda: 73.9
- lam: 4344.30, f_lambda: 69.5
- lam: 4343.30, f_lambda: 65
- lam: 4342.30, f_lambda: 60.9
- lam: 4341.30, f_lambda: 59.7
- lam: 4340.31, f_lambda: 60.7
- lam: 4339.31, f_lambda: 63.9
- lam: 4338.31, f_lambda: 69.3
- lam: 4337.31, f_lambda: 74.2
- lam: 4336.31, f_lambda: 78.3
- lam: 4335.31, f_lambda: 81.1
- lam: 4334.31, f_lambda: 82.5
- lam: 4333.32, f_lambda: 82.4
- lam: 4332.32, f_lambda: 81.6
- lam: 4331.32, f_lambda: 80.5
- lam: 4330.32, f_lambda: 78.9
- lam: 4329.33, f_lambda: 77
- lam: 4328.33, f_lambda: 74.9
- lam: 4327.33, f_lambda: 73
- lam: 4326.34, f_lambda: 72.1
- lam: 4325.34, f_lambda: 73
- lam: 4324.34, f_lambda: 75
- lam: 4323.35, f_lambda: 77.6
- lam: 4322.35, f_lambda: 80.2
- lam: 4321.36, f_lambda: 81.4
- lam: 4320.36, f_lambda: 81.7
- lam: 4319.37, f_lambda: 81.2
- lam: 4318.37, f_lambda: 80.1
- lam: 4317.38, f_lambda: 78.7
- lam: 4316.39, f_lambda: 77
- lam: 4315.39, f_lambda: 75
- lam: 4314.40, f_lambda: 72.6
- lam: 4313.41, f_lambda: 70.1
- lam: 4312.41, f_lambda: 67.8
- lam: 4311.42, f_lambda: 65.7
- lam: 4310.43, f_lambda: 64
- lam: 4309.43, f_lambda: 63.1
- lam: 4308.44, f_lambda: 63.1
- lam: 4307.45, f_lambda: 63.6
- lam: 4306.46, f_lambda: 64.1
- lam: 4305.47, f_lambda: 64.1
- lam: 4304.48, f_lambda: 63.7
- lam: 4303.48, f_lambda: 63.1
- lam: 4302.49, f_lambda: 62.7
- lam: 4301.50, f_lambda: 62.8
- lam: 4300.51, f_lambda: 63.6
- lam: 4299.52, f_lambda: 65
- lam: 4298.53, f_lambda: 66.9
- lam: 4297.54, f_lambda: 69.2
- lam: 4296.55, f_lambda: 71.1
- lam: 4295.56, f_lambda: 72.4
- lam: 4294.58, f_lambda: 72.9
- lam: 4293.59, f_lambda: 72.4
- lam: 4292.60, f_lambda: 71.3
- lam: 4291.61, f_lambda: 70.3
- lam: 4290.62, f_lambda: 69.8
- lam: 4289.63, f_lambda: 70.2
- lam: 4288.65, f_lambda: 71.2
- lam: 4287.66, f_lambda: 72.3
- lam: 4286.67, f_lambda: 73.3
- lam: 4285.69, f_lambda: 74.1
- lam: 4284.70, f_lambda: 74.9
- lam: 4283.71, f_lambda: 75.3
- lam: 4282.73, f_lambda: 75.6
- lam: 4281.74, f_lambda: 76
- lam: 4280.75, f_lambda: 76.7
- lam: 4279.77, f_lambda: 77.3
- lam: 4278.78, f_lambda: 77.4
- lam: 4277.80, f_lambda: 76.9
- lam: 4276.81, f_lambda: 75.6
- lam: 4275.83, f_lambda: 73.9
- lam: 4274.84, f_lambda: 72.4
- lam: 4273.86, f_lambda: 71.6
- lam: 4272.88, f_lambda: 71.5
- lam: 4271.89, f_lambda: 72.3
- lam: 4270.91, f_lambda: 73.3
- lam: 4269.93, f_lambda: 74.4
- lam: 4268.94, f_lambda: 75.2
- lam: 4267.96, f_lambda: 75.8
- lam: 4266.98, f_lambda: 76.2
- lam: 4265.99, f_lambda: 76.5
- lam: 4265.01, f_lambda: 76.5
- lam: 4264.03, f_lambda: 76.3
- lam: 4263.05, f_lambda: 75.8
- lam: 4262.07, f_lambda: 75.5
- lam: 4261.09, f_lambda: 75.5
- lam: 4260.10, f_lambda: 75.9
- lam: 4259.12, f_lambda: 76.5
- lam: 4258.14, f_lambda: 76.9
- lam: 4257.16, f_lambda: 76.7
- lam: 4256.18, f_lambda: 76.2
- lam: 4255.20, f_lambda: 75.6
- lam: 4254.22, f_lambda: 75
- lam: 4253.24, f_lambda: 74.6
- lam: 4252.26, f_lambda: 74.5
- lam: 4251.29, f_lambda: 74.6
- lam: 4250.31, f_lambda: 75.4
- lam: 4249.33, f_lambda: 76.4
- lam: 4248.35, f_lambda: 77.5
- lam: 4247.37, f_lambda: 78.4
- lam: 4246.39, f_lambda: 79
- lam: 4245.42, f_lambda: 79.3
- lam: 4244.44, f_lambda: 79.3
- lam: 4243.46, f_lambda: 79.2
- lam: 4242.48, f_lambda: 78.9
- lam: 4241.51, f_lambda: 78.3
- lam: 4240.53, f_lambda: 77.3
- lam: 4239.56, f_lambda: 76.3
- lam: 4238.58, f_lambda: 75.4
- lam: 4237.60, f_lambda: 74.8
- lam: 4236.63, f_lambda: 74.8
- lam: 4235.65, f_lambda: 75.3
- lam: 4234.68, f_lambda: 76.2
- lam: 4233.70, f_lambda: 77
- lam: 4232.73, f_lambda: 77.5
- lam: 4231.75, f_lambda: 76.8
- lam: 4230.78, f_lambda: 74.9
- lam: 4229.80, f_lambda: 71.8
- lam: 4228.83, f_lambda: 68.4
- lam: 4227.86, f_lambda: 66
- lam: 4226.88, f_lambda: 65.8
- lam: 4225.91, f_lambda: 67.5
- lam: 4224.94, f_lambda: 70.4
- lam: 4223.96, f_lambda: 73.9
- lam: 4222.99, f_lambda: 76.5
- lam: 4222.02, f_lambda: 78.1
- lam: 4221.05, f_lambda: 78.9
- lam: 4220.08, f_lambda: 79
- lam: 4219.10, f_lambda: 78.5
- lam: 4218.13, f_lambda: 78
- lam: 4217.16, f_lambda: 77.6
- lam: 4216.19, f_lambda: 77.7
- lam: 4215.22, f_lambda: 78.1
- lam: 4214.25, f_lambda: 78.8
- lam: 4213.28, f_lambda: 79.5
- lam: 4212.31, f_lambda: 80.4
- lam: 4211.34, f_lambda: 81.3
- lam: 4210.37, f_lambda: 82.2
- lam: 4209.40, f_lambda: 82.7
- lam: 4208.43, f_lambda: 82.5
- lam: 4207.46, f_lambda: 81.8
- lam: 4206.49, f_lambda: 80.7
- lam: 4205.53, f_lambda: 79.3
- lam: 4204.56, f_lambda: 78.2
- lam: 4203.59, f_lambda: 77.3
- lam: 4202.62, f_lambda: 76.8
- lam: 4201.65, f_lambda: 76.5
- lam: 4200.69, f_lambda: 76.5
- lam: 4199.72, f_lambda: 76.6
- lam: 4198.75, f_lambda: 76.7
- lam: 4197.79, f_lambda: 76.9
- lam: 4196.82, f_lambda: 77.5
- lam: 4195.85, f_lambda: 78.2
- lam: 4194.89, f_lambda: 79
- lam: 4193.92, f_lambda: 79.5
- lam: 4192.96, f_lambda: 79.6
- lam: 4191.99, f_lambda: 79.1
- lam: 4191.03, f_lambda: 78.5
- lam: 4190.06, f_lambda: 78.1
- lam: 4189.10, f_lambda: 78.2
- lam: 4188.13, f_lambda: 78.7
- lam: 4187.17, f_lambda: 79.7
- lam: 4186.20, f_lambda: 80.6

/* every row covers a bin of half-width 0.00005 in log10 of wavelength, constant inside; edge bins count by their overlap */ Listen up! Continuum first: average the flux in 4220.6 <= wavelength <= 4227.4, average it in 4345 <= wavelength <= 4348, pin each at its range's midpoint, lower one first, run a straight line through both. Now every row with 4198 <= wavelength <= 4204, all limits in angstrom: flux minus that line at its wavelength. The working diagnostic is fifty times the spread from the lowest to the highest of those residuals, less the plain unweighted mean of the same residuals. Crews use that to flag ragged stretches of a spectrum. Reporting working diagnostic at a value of 32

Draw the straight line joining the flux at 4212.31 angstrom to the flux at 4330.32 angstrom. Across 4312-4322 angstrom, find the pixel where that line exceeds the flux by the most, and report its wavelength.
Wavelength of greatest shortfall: 4312.41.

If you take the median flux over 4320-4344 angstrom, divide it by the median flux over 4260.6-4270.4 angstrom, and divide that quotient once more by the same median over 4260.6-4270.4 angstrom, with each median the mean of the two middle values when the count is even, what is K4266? 0.0132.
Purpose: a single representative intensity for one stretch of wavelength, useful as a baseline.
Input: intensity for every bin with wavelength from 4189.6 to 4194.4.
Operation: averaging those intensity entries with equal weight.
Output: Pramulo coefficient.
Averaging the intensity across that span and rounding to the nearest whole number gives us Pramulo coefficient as 79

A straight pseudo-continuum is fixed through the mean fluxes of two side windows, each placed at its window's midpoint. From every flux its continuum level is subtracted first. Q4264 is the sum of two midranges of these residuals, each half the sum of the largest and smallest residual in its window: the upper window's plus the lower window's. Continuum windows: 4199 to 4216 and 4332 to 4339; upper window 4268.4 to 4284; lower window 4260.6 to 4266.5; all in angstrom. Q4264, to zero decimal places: -7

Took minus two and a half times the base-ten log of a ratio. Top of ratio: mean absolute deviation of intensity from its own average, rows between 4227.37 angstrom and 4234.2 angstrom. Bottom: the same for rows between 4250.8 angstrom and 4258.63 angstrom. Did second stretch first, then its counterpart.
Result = -1.7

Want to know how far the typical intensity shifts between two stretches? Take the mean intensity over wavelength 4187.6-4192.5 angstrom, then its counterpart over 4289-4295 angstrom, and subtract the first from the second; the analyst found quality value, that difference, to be -7.4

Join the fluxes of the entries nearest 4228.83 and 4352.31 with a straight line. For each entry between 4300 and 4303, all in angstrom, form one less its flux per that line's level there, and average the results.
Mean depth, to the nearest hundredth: 0.13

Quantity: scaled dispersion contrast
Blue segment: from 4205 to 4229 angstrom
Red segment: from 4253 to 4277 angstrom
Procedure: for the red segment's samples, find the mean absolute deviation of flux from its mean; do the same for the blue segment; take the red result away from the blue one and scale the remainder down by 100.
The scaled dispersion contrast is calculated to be 0.03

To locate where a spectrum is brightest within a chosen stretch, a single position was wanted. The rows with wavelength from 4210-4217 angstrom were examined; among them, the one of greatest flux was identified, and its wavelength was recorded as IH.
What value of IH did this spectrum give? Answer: 4210.37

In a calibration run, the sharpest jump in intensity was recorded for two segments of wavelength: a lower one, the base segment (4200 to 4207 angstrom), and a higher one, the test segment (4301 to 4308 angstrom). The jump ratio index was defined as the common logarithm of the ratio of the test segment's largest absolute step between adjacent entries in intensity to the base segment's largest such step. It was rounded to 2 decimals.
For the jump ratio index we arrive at -0.37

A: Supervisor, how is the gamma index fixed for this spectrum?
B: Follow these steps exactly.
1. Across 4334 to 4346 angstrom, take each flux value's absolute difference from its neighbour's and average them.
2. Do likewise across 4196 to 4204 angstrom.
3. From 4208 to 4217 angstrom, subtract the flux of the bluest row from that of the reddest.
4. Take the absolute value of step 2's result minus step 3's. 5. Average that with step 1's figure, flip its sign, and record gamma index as -4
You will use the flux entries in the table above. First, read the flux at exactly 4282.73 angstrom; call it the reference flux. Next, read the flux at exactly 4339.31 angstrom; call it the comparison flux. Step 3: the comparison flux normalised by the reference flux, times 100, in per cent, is 85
